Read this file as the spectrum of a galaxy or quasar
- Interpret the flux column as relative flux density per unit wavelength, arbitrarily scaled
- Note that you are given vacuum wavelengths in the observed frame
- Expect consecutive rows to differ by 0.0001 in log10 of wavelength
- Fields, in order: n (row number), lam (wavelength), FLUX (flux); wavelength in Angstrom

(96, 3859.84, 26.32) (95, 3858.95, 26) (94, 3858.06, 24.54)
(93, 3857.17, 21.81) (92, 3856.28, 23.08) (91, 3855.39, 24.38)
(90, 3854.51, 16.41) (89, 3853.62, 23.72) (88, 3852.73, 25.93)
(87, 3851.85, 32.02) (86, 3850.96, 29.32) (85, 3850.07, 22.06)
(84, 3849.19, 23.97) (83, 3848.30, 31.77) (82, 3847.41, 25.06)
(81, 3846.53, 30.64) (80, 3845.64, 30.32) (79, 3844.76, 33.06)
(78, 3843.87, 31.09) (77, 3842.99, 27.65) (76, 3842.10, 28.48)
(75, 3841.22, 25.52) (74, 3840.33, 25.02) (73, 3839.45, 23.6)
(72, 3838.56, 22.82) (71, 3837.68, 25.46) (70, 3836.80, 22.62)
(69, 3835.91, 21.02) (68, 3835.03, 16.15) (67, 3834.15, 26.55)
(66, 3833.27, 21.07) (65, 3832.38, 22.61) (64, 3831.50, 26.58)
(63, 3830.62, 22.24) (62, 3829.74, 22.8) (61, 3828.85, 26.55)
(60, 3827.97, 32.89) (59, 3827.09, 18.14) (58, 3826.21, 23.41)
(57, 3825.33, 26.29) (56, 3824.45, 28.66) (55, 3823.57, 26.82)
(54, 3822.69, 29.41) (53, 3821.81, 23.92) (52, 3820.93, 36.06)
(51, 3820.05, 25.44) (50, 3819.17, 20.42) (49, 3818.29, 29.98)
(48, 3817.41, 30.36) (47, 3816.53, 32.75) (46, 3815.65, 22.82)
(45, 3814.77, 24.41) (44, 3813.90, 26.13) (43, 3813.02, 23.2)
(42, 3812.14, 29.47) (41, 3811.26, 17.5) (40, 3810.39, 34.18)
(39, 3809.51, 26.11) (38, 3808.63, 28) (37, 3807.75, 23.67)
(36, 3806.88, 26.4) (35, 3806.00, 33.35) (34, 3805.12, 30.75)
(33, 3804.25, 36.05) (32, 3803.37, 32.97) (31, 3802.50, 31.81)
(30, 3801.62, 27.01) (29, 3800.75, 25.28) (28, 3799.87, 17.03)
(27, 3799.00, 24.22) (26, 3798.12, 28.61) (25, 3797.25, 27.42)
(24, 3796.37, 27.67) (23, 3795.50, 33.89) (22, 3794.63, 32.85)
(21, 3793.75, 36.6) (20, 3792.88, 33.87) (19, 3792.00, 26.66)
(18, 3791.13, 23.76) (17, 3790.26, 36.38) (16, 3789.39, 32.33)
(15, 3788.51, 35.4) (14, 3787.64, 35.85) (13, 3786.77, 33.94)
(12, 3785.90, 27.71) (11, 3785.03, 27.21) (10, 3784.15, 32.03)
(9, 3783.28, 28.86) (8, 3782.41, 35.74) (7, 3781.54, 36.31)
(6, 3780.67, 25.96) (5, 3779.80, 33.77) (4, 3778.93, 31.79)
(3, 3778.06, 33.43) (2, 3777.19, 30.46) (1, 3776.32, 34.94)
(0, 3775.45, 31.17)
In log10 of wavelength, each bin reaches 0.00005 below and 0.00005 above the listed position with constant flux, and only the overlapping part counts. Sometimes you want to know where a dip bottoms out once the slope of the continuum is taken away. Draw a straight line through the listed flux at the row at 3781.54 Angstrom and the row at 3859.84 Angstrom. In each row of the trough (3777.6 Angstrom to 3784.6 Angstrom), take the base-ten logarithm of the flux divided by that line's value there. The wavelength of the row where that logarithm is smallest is 3780.67 Angstrom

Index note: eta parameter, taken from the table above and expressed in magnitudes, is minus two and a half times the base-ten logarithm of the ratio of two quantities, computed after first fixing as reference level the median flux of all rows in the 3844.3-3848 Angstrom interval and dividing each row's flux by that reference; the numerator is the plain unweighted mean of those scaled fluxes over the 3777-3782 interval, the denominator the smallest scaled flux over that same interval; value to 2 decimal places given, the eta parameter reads -0.23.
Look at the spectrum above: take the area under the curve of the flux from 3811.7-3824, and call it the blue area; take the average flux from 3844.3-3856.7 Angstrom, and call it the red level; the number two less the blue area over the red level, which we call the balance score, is -10.6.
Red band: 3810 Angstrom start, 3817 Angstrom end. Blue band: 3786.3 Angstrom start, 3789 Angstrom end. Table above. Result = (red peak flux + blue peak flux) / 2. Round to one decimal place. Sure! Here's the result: 35.0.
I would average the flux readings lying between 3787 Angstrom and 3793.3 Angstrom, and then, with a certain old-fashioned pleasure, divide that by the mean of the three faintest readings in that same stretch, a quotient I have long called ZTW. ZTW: 1.16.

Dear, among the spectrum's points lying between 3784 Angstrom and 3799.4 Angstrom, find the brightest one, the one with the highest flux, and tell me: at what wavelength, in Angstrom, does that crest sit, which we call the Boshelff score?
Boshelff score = 3793.75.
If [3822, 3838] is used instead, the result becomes 3827.97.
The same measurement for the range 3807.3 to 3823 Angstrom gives 3820.93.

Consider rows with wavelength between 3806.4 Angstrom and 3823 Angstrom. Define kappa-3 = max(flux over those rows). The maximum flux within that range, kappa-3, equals 36.06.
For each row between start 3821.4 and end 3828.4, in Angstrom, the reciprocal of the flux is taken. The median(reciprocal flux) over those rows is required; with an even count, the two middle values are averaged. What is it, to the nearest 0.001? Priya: 0.038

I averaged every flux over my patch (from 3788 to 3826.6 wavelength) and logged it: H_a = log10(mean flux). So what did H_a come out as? 1.45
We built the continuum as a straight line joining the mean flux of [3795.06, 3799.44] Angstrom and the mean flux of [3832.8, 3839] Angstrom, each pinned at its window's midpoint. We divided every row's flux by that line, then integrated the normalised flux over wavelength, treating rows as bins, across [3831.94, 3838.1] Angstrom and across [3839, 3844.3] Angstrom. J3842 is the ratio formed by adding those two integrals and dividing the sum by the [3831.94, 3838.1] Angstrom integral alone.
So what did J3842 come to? 2.1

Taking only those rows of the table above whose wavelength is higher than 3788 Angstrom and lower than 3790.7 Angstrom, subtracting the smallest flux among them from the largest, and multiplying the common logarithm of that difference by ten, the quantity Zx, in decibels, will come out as 6.1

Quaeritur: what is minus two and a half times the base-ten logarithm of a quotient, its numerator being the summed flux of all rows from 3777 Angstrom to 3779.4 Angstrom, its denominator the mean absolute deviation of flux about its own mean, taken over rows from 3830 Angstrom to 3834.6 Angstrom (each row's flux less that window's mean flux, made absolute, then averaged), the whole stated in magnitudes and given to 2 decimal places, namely -4.09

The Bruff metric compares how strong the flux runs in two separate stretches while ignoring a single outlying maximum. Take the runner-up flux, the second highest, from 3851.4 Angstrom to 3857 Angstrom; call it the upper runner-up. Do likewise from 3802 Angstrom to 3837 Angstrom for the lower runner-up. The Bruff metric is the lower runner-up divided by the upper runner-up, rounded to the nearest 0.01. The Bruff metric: 1.39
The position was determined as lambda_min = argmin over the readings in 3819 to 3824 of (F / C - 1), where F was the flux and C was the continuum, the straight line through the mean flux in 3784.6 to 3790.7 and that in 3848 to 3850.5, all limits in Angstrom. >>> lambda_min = 3819.17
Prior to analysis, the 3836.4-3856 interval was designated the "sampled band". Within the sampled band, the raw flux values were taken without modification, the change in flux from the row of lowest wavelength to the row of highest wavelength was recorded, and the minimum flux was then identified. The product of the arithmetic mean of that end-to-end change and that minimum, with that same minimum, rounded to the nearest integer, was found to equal 149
